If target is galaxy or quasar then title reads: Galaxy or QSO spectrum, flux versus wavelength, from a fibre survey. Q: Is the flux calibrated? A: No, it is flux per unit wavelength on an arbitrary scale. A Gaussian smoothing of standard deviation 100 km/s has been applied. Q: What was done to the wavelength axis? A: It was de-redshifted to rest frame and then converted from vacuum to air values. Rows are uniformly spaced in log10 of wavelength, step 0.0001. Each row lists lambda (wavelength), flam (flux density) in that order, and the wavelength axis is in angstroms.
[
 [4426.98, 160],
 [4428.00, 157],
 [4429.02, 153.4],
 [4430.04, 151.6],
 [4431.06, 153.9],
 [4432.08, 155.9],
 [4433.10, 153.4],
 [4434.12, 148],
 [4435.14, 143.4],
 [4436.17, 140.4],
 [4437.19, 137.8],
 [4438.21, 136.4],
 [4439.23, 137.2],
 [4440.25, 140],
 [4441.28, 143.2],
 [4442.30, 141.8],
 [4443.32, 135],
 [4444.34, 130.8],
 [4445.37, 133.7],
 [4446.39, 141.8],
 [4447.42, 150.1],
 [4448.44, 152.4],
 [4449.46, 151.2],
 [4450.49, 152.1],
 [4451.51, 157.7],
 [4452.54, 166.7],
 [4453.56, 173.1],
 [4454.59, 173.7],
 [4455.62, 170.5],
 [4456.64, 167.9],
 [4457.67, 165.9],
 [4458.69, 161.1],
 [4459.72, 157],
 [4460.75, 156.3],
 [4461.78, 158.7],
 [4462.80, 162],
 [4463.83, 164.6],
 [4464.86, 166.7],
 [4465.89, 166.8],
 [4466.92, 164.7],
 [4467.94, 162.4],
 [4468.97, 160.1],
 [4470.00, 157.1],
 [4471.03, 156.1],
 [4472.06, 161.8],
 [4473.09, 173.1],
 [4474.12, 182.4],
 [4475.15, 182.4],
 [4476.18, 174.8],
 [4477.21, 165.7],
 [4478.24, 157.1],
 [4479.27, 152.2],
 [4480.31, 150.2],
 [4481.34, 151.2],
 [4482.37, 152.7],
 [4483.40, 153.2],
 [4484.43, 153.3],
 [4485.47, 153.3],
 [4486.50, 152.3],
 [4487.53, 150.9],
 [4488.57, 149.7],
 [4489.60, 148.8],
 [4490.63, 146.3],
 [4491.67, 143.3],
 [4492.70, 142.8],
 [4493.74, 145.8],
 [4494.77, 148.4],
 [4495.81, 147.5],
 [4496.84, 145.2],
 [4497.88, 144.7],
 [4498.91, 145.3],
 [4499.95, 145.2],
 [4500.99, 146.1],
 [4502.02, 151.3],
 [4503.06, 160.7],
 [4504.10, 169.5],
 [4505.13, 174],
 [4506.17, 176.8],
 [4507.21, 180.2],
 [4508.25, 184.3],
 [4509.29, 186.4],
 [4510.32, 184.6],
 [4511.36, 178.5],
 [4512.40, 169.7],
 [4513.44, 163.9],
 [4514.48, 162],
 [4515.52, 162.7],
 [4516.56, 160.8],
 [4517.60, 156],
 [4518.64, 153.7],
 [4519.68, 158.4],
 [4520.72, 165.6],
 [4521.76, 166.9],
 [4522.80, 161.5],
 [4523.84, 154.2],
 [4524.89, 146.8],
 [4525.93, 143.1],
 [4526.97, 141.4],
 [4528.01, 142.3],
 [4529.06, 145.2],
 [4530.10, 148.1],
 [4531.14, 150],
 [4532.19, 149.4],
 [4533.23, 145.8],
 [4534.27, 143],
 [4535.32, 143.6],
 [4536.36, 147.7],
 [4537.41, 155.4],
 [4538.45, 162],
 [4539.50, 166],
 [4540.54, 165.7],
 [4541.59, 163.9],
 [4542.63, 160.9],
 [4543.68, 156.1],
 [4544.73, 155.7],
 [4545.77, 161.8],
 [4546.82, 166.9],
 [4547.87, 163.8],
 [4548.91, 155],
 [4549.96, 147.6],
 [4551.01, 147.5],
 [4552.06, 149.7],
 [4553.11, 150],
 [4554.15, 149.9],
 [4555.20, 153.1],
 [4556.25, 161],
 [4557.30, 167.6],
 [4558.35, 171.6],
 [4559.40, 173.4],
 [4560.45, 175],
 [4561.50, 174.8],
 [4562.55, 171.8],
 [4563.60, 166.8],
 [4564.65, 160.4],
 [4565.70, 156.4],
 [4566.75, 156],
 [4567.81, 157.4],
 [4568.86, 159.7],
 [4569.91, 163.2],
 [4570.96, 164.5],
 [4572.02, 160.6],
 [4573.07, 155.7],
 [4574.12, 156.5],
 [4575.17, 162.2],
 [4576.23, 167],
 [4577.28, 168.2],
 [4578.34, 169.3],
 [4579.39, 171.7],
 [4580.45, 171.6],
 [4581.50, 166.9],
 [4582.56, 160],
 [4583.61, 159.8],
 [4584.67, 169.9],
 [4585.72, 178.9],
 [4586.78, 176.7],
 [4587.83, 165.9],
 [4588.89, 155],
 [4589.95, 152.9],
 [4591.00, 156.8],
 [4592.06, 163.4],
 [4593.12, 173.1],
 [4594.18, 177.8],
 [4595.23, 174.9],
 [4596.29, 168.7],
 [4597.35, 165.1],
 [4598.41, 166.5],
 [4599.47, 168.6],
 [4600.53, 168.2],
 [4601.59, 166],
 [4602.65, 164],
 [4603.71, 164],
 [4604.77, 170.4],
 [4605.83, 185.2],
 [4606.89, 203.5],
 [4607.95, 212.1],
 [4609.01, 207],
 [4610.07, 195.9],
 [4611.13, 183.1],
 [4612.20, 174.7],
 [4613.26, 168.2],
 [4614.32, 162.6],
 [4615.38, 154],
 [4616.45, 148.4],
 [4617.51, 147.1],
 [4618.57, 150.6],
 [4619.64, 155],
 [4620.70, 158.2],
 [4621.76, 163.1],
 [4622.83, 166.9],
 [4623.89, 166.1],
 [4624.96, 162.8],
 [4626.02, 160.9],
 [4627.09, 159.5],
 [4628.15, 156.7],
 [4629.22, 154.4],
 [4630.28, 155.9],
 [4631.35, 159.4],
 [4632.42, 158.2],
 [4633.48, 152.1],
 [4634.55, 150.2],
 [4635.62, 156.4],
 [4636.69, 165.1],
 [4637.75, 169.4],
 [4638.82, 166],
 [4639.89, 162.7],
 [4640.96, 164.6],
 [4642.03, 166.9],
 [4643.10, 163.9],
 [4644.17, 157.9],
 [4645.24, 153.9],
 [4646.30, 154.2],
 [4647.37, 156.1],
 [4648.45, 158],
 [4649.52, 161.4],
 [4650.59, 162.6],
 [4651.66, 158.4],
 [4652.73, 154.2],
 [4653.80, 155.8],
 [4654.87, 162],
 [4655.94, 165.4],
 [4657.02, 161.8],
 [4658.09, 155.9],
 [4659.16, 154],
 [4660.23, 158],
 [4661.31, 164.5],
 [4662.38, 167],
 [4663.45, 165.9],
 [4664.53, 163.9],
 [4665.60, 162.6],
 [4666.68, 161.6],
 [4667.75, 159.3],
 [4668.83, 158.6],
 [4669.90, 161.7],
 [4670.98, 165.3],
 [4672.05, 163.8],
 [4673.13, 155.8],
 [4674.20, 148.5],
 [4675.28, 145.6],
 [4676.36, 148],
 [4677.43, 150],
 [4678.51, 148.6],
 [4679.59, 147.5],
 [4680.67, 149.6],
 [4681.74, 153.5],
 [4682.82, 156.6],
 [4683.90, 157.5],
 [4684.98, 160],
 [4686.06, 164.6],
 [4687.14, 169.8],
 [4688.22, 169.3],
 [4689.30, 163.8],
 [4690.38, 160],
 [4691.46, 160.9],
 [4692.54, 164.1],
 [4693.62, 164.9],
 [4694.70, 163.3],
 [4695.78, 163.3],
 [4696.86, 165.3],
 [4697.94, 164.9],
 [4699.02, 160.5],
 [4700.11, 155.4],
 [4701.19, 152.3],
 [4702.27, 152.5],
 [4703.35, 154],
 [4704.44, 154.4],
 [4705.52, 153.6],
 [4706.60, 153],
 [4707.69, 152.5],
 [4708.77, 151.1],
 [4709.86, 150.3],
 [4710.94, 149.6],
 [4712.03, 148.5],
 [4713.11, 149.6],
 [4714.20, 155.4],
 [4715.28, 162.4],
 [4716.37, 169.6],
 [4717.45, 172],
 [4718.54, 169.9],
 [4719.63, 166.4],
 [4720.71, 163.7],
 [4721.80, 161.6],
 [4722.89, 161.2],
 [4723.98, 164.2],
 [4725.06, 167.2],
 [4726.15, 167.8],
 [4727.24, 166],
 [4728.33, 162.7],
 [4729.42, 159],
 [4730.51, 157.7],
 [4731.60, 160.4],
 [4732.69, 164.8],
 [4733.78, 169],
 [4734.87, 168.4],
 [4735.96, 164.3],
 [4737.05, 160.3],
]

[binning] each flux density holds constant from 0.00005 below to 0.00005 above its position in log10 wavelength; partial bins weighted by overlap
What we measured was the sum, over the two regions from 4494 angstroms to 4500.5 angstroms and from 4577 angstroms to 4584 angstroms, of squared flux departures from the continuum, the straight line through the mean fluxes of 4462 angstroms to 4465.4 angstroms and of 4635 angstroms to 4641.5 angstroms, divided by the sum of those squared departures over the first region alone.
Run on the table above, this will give 1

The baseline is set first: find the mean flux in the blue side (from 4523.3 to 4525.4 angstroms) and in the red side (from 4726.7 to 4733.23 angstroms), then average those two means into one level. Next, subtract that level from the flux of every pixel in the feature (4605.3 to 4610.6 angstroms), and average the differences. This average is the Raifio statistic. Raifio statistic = 45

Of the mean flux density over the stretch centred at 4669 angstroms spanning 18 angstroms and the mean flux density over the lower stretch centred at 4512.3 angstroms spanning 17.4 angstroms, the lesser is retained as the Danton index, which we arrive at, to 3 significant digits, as 159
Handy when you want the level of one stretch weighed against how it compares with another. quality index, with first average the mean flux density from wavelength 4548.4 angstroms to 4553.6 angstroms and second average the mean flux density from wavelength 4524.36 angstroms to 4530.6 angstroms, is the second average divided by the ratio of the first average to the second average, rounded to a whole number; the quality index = 139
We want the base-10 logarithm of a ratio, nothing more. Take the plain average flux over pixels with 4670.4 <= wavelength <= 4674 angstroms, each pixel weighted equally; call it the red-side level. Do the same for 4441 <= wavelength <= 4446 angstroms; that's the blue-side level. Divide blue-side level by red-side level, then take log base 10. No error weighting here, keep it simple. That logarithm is -0.07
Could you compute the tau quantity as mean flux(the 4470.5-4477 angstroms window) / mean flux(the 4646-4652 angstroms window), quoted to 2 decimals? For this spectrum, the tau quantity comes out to 1.08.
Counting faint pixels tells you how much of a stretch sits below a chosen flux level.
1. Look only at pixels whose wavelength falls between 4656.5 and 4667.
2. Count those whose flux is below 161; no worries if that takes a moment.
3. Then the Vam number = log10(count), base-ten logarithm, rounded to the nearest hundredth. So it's 0.48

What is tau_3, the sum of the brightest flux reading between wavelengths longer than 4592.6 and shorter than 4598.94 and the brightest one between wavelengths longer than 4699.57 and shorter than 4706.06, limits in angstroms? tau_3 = 333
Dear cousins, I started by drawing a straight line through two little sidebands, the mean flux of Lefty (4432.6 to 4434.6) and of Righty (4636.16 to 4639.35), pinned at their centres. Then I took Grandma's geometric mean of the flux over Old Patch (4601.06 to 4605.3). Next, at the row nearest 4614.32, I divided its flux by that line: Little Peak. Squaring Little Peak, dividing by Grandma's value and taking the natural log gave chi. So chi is -5.14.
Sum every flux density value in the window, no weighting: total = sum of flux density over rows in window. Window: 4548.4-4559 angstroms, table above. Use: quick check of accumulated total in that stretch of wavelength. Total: 1553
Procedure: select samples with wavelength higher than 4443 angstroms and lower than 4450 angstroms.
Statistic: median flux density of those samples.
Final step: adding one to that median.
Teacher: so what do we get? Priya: 143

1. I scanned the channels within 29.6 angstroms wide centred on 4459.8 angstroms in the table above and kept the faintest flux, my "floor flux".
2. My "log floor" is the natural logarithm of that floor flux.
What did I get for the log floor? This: 4.90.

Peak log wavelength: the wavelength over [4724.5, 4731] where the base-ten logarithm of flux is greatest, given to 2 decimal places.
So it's 4726.15 angstroms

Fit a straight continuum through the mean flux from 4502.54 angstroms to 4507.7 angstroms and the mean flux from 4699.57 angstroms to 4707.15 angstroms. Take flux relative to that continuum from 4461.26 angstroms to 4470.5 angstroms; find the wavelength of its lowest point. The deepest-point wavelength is 4470.00 angstroms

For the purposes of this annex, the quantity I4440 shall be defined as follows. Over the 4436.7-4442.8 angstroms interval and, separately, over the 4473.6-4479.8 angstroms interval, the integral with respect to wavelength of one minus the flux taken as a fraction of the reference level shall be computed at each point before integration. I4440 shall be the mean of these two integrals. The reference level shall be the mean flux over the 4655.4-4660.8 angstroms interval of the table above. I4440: 0.18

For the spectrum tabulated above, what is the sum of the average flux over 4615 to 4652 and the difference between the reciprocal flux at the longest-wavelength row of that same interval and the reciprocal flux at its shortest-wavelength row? 159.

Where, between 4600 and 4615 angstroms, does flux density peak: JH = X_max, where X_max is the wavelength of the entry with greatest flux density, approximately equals 4607.95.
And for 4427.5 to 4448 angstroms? 4428.00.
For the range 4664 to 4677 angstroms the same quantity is 4670.98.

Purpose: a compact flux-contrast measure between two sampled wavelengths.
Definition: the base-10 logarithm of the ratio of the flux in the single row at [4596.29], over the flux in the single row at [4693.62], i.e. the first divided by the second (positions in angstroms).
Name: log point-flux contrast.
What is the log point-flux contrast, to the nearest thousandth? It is 0.010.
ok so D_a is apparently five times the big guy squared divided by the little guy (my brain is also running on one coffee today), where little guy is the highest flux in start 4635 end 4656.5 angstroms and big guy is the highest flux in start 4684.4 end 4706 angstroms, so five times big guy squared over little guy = 851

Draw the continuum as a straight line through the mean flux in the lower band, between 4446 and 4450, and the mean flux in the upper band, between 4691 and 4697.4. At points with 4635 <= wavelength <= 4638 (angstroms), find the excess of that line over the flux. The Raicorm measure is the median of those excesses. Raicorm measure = -5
